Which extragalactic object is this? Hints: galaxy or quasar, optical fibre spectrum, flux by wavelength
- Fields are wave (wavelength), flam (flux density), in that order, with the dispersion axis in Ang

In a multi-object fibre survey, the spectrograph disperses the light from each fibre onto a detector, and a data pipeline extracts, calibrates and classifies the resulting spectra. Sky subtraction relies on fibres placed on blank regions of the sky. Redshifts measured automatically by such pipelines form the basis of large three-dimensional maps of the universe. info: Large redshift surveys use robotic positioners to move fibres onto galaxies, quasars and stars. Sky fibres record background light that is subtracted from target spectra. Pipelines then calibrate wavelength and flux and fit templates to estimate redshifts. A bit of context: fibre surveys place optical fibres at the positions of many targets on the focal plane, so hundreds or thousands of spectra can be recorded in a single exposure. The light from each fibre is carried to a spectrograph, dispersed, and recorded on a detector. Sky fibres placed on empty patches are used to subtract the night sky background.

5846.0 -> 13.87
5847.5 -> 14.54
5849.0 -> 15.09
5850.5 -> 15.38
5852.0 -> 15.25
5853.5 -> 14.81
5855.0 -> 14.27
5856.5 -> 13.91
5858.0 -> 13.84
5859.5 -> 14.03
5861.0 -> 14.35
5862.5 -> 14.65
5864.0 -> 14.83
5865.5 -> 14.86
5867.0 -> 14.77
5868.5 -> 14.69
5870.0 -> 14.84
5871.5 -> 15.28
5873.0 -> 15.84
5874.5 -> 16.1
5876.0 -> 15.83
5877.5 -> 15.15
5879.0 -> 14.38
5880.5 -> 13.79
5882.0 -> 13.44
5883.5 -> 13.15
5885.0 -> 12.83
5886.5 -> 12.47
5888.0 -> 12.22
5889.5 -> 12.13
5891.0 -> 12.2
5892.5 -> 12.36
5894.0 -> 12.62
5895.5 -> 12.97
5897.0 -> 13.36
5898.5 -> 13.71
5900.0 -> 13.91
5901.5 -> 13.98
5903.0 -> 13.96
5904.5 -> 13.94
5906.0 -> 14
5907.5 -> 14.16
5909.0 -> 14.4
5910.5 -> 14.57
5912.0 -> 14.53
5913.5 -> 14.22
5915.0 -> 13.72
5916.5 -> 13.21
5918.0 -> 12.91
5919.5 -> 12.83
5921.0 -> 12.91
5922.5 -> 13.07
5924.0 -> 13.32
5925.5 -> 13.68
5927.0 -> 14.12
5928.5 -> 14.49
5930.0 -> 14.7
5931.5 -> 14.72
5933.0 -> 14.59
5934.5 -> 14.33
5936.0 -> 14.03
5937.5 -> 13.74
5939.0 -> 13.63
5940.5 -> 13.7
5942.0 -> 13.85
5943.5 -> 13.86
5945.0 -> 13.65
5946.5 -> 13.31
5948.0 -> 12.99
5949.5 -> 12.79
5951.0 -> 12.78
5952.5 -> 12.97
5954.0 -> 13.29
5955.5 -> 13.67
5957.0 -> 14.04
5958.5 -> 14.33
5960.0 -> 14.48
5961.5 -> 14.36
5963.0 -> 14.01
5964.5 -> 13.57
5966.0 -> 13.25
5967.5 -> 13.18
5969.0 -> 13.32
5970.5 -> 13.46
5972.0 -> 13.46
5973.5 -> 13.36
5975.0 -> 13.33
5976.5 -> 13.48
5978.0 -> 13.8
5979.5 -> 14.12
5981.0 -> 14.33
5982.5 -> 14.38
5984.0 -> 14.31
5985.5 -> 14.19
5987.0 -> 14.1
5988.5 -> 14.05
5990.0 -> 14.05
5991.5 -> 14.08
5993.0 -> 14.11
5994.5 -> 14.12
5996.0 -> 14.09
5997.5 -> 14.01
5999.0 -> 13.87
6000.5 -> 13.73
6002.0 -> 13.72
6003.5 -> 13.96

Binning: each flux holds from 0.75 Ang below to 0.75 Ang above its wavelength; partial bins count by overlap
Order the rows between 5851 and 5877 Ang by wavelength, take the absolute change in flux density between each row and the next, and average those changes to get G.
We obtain 0.27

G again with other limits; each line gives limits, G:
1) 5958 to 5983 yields 0.18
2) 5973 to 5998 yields 0.10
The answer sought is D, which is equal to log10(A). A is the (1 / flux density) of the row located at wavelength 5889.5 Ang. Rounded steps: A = 0.0824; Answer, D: -1.08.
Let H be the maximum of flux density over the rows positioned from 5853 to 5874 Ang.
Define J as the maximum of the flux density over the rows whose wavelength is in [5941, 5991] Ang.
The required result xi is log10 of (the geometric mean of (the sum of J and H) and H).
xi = 1.34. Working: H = 15.84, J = 14.48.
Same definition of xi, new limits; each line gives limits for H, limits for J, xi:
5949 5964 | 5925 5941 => 1.31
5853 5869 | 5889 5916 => 1.32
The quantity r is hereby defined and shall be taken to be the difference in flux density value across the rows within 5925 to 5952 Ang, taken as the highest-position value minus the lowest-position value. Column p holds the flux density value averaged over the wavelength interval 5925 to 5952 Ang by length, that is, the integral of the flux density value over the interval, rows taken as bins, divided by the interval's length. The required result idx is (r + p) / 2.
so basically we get 6.46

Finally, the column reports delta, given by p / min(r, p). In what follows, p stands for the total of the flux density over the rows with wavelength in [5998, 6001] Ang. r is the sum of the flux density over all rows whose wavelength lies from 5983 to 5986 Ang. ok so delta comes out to 1.00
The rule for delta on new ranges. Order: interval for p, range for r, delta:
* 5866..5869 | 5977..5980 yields 1.06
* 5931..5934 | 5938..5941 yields 1.07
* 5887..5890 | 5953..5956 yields 1.00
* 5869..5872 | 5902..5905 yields 1.08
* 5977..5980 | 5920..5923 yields 1.07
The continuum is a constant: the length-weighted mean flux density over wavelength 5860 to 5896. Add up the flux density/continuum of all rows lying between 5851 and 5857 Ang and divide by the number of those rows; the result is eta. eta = 1.04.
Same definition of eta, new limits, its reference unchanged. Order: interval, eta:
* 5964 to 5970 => 0.95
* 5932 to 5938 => 1.01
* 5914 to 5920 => 0.94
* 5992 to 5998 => 1.01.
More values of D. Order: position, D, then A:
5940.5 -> -1.14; 0.0730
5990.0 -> -1.15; 0.0712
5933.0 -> -1.16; 0.0685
